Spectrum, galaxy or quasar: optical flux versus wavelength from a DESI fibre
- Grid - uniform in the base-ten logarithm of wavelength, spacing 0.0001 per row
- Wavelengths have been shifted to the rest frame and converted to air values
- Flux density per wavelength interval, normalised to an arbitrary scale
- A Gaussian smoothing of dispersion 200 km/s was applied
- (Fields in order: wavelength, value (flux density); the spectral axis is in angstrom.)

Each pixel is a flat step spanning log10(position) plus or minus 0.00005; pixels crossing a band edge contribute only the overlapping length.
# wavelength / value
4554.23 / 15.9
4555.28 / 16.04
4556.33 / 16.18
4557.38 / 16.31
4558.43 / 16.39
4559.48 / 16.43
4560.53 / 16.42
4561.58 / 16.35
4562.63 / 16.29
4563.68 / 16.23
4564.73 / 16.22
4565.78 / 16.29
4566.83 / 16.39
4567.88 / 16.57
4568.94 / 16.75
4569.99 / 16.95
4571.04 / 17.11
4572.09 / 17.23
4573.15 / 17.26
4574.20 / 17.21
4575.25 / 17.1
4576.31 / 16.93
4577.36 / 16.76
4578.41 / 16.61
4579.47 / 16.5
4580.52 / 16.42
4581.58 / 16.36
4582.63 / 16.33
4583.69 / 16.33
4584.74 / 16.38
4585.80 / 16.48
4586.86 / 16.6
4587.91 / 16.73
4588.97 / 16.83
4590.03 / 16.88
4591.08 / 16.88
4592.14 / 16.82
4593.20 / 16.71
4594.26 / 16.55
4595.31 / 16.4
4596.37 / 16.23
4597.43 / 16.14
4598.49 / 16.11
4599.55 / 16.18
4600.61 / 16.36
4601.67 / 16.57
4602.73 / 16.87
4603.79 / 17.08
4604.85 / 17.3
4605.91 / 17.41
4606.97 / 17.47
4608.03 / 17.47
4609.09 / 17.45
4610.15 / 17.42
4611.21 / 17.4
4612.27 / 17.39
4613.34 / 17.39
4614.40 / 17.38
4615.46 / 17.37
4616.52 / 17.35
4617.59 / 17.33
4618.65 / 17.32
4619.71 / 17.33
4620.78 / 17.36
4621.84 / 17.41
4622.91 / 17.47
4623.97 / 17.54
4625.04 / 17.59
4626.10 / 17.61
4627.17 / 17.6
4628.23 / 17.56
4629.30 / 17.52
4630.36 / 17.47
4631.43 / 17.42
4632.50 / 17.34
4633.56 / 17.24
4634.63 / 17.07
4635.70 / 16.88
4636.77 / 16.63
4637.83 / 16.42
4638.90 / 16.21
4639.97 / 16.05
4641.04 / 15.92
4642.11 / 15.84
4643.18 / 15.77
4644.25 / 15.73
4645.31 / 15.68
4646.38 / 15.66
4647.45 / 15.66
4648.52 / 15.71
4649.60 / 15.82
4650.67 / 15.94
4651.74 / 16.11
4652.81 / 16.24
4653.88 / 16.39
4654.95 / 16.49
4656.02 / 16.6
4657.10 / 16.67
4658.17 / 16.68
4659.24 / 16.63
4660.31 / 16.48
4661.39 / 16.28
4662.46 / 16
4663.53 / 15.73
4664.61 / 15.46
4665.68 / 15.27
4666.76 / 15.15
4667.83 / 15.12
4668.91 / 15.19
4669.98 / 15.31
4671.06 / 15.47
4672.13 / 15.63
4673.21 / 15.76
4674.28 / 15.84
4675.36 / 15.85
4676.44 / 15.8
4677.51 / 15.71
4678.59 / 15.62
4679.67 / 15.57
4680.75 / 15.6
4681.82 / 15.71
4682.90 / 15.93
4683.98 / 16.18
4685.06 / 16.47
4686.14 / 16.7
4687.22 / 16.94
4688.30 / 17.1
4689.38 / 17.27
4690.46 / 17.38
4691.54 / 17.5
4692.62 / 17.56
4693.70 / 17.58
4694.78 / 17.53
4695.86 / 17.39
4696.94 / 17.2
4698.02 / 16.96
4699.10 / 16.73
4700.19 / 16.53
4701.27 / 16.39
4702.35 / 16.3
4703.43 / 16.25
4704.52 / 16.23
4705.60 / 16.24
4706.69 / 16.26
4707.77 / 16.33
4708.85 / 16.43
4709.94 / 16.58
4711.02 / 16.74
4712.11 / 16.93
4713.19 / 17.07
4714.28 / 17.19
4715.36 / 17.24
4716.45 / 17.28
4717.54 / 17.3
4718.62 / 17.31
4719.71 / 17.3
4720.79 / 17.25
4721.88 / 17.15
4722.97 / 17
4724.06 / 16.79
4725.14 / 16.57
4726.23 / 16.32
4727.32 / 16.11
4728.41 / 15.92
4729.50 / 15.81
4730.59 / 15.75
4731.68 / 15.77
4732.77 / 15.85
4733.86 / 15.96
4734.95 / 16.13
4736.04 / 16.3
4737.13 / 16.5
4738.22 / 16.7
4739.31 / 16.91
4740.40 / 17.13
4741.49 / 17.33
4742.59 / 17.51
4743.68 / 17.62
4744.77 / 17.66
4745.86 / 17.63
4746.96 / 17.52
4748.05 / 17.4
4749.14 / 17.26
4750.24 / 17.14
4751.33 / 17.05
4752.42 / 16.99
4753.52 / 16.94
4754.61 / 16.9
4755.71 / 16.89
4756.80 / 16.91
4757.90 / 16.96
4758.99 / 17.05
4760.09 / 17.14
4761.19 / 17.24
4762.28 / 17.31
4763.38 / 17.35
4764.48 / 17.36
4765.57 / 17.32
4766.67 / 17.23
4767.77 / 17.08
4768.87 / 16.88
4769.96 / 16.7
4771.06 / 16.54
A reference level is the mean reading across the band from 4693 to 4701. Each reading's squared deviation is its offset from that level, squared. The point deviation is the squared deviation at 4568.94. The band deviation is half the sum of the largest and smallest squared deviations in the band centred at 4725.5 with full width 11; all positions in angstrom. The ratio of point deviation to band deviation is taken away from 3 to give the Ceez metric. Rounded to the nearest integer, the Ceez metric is 3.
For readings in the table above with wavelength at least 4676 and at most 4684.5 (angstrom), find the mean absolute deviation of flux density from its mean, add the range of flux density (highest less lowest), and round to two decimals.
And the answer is 0.76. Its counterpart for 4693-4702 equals 1.58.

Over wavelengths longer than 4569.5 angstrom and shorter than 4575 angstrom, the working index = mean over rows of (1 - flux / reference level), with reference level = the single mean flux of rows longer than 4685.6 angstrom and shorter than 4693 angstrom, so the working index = 0.003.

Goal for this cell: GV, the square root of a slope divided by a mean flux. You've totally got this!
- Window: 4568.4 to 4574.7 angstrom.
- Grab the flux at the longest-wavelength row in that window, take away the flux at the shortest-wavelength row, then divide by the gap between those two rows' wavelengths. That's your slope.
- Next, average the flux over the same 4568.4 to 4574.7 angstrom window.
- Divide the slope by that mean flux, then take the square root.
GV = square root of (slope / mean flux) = 0.072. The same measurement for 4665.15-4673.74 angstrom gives 0.065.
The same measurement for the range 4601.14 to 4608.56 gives 0.091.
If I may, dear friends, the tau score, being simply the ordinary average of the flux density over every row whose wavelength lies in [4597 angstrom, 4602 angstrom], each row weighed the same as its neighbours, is 16.3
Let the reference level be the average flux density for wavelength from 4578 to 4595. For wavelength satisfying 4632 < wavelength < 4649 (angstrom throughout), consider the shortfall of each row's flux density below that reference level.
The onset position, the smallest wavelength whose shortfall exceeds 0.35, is 4638.90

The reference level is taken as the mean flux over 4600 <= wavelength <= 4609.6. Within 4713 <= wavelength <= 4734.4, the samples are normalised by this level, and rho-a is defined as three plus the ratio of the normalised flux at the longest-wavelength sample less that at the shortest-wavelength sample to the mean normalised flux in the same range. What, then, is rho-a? 2.93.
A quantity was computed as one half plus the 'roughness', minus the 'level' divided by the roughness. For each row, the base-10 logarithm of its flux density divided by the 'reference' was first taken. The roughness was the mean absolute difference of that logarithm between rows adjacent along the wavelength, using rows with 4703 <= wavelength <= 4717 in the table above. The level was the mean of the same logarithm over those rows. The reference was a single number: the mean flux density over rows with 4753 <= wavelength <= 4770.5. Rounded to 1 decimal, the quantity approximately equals 5.1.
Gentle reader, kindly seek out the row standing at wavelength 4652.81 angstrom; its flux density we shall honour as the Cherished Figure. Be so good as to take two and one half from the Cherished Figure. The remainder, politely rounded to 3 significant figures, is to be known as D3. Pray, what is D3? 13.7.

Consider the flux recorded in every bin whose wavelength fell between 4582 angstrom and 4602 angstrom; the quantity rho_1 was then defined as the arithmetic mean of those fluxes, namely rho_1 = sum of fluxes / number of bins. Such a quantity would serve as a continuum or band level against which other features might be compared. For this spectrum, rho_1 16.50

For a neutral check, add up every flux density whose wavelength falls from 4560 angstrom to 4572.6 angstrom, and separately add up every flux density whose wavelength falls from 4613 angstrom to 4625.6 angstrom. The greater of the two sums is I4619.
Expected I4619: 209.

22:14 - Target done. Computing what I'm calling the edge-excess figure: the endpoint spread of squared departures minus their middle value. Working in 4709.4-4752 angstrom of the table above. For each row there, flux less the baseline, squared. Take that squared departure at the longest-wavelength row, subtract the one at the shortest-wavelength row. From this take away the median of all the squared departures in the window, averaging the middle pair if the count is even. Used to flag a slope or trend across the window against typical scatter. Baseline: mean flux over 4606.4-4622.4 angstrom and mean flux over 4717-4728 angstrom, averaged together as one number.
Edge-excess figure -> -0.44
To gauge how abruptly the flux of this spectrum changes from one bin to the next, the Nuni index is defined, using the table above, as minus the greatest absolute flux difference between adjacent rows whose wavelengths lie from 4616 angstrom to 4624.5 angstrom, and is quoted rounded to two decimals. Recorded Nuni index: -0.07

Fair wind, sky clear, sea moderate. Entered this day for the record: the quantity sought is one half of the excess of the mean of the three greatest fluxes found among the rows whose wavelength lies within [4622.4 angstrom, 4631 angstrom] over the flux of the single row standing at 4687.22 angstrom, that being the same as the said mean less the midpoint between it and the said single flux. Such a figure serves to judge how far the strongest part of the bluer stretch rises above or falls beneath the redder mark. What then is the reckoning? 0.33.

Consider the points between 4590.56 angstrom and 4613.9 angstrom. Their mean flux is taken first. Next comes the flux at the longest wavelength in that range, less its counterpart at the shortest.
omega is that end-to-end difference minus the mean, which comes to -16.4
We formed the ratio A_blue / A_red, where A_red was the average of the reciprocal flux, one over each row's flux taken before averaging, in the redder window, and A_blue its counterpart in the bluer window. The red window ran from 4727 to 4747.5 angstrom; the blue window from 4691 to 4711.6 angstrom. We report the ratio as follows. 0.99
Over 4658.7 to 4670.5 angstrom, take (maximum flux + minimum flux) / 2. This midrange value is 15.9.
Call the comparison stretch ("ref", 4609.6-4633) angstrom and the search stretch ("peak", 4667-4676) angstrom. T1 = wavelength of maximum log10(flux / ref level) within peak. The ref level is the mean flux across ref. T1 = 4675.36 angstrom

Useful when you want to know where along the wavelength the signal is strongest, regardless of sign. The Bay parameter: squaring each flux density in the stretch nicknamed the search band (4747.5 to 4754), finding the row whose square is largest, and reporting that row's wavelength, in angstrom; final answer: 4748.05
